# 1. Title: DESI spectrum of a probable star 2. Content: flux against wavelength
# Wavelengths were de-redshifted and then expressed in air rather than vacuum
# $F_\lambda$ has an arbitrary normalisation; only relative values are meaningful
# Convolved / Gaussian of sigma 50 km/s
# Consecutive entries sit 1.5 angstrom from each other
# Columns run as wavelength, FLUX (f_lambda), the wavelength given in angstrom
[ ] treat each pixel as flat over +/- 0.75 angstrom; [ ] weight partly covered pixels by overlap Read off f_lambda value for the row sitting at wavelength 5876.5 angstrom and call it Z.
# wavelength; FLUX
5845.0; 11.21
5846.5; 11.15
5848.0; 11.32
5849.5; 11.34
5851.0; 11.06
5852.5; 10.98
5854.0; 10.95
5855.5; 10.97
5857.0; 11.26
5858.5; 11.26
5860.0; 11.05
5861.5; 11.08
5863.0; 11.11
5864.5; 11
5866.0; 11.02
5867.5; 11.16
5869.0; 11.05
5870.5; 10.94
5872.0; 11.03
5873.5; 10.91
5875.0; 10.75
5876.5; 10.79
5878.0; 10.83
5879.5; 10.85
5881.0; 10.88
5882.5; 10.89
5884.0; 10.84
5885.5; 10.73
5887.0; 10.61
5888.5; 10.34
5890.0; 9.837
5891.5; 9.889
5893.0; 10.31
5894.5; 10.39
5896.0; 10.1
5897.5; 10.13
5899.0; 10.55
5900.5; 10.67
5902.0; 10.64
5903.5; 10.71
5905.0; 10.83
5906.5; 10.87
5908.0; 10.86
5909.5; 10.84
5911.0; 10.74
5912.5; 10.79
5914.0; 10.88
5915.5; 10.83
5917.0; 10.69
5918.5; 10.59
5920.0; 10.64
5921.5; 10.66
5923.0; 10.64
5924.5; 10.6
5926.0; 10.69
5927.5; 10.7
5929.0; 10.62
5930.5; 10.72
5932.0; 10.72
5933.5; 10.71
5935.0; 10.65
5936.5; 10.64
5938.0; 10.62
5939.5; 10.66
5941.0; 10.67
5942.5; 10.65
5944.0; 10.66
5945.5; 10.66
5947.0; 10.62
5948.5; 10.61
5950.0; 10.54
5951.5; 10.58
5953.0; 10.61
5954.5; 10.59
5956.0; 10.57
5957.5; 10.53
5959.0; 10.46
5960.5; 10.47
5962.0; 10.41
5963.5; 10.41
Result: 10.79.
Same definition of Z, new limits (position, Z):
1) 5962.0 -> 10.41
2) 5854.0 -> 10.95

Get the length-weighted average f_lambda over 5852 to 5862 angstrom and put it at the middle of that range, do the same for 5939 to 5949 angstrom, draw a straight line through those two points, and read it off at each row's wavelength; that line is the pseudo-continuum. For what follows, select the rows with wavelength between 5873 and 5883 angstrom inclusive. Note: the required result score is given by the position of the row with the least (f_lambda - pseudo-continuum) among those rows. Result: 5875.0 angstrom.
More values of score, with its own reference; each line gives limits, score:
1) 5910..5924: 5918.5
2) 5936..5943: 5938.0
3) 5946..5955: 5950.0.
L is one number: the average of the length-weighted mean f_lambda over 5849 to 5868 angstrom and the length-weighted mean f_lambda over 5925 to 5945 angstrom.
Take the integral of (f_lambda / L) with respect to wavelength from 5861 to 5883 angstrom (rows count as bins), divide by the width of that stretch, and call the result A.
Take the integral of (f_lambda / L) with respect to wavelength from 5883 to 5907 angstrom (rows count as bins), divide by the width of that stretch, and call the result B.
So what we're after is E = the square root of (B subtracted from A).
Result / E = 0.21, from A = 1.01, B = 0.962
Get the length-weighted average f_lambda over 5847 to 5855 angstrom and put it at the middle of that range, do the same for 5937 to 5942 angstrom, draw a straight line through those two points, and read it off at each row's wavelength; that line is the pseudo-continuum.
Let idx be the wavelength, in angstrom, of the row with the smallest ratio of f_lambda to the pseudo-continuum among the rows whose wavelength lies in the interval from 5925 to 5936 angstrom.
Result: 5929.0 angstrom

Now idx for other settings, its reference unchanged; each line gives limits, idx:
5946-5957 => 5950.0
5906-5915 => 5911.0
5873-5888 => 5887.0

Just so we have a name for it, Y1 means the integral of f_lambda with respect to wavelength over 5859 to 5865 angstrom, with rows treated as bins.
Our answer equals 66.4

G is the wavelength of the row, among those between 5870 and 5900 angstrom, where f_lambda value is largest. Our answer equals 5872.0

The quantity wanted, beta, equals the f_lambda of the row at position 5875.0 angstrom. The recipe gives 10.75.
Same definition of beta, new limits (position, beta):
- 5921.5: 10.66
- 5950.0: 10.54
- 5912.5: 10.79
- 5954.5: 10.59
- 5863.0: 11.11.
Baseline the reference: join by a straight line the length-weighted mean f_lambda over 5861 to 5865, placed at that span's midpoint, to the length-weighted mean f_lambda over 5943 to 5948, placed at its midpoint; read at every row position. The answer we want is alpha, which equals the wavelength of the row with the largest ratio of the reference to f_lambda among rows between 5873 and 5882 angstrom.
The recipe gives 5875.0 angstrom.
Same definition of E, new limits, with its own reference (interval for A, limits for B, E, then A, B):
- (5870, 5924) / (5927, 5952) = 0.01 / 0.98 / 0.979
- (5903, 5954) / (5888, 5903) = 0.19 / 0.98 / 0.946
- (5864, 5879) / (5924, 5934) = 0.16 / 1.01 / 0.982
